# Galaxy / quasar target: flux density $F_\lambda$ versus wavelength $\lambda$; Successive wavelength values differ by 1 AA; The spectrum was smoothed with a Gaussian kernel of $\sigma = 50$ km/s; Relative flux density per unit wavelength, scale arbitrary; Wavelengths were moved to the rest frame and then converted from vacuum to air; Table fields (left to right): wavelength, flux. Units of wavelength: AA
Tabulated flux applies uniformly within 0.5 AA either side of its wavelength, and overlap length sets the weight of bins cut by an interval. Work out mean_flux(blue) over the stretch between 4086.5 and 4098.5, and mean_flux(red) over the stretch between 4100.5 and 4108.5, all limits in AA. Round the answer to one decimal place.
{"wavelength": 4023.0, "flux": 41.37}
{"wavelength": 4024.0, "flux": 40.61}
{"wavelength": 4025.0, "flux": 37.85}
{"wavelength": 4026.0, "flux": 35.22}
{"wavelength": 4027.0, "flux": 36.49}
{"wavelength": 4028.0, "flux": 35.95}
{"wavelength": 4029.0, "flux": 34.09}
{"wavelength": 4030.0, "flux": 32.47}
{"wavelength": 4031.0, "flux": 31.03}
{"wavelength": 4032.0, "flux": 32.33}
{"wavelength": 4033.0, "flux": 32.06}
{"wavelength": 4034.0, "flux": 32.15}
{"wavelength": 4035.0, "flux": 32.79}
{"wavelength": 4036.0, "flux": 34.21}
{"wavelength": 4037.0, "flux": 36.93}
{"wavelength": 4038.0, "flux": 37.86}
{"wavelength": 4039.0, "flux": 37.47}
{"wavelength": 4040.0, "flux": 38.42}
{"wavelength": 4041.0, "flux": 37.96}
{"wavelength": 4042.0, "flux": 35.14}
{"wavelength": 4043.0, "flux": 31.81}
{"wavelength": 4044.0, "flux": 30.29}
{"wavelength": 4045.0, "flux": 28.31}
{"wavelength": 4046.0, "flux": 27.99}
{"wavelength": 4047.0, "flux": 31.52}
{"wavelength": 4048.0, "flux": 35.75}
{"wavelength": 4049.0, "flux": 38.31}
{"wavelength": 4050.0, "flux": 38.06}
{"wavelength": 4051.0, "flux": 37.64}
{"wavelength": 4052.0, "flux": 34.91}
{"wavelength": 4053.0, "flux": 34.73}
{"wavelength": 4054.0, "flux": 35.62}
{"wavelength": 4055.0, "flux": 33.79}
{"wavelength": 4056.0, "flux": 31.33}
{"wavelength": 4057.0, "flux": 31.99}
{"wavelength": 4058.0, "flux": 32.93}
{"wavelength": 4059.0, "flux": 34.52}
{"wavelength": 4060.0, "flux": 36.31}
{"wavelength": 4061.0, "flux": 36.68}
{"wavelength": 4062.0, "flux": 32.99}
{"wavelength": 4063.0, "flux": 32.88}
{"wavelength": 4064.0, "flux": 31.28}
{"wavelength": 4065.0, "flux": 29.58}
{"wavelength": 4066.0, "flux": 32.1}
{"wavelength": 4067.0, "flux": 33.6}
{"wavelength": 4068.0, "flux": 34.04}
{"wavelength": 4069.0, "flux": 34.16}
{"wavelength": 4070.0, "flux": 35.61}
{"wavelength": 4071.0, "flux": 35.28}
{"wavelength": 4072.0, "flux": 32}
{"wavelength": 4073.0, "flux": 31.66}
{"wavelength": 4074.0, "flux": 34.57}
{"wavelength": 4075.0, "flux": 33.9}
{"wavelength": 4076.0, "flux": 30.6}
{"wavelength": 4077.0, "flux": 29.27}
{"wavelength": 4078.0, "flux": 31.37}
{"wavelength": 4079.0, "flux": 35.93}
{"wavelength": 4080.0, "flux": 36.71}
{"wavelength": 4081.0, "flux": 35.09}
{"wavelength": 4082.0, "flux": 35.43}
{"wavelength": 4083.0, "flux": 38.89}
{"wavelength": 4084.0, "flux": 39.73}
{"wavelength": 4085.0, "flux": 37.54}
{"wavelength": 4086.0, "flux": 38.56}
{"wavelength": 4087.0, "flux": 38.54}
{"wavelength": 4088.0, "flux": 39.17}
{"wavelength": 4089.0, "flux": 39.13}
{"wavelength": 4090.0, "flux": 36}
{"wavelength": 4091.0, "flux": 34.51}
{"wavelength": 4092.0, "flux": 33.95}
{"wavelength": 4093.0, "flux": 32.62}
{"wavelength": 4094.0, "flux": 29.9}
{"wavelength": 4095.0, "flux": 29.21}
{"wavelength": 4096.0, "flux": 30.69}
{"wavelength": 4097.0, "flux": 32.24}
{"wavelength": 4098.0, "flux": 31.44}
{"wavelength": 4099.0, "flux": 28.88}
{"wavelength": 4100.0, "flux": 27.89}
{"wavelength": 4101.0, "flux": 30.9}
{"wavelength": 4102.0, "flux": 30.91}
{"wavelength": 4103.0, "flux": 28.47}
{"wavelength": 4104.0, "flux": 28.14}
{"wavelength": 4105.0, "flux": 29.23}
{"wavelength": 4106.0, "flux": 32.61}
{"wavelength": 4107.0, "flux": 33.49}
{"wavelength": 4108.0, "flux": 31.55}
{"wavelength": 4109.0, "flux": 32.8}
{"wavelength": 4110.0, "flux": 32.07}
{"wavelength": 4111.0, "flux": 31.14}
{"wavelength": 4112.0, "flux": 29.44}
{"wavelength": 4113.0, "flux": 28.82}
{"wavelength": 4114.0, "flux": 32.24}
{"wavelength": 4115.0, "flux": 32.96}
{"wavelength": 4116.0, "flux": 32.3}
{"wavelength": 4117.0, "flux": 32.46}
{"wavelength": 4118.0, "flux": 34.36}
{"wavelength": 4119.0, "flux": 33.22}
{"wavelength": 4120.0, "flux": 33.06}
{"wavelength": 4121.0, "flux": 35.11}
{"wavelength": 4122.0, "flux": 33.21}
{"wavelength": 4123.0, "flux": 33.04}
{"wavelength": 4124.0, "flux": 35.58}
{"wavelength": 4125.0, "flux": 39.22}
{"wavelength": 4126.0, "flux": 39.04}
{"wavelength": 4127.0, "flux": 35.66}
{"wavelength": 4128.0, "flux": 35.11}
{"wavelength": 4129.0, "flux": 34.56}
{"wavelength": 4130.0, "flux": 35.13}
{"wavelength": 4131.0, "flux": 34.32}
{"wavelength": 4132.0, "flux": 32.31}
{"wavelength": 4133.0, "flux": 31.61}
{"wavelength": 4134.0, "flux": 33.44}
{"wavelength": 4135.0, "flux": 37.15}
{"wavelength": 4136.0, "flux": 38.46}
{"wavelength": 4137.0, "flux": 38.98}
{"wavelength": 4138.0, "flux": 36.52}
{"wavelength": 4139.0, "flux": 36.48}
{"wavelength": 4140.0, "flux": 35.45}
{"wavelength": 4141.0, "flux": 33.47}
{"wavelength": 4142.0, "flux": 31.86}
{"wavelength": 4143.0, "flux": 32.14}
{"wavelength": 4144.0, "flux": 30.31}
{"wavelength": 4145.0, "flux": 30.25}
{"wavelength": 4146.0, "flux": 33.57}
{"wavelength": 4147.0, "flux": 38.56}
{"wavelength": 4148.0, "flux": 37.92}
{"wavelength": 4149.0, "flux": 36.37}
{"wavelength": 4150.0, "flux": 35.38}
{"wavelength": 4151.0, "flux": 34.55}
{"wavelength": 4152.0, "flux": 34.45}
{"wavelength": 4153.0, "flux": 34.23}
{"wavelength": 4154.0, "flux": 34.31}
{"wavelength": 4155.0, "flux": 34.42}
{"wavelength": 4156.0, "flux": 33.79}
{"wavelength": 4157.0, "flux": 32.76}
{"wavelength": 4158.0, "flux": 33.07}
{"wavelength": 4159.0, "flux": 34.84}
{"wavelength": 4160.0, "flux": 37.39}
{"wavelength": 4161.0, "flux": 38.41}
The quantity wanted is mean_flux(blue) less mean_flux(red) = 3.3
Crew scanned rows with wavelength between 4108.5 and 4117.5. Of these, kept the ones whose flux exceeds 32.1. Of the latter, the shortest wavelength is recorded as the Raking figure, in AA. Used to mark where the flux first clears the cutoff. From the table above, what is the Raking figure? 4109.0 AA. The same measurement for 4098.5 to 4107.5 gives 4106.0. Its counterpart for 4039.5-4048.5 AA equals 4040.0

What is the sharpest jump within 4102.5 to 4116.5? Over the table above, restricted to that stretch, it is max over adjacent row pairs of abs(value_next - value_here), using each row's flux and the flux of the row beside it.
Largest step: 3.42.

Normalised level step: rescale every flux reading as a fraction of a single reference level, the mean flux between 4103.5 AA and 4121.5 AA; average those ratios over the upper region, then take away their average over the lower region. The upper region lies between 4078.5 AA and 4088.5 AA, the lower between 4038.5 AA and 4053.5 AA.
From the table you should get 0.094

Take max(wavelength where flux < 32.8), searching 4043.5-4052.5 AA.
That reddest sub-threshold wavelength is 4047.0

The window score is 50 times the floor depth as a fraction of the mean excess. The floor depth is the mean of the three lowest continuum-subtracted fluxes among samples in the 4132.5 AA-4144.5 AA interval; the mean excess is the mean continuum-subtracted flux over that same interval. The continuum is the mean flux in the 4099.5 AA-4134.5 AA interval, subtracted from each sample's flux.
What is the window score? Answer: -38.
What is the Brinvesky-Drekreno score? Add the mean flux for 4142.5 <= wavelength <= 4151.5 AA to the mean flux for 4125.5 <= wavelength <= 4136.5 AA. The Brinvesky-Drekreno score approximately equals 70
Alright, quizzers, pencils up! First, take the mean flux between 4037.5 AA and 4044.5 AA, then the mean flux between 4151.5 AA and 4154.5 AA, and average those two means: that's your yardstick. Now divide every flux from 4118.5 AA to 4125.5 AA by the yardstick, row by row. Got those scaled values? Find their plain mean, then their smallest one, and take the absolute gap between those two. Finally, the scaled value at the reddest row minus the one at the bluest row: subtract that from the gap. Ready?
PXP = -0.13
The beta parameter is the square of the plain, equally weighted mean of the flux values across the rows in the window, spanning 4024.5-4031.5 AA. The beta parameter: 1206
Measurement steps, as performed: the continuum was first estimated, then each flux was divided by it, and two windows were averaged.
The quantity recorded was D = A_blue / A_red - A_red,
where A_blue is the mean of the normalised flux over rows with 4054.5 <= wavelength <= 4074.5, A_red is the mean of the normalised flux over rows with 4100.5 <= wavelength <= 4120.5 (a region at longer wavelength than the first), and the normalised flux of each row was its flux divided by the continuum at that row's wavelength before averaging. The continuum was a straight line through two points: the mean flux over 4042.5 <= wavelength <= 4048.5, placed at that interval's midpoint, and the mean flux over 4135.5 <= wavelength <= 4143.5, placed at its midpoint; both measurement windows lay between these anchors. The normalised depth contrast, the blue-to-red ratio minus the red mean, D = 0.21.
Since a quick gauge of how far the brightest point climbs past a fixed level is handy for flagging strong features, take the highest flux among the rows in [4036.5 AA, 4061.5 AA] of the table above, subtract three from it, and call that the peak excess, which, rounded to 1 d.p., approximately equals 35.4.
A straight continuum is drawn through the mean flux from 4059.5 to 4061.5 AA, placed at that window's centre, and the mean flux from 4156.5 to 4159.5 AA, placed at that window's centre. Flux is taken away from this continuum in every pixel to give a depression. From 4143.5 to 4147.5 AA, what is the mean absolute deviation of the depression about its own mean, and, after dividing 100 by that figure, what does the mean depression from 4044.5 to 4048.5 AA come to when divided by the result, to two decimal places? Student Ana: 0.18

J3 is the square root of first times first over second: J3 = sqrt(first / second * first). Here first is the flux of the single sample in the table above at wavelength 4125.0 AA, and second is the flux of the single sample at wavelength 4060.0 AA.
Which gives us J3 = 6.51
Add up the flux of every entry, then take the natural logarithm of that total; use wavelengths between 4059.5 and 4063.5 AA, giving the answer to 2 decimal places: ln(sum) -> 4.93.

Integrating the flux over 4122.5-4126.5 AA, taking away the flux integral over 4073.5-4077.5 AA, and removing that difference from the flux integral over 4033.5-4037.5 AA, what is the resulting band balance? 118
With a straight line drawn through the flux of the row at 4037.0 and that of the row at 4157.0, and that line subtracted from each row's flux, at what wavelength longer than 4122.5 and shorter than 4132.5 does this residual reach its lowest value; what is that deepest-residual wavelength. 4132.0 AA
